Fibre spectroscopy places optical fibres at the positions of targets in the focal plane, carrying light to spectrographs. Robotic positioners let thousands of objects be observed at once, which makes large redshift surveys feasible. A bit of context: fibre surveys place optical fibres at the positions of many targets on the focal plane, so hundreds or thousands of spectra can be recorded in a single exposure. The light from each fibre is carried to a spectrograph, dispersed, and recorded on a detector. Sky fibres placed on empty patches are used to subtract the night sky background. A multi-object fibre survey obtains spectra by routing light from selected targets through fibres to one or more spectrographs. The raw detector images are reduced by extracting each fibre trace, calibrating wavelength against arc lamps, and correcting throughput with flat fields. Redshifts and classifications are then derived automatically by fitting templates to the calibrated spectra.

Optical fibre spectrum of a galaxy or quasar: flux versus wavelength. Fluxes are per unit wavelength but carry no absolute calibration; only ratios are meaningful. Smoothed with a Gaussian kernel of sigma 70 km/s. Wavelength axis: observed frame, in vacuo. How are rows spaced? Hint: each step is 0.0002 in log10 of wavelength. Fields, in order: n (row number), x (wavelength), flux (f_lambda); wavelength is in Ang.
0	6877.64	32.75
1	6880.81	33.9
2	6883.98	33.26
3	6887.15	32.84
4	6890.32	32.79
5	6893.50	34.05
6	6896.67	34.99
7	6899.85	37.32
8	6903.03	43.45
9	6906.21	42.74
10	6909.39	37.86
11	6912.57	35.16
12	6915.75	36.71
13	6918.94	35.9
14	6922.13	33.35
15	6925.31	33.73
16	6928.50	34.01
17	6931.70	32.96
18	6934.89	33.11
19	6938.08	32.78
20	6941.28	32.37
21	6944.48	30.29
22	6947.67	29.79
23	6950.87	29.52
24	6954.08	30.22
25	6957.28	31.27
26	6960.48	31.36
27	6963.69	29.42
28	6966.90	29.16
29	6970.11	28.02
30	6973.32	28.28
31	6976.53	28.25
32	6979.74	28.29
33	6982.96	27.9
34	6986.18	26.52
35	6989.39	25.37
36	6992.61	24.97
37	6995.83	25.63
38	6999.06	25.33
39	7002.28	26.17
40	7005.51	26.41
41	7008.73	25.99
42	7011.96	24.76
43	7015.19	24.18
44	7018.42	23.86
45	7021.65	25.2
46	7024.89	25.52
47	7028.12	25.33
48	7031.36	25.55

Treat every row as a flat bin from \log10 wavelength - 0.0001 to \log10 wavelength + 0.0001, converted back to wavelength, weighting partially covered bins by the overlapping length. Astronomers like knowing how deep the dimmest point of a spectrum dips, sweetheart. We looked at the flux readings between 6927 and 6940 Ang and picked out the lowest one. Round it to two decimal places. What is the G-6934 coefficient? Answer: 32.78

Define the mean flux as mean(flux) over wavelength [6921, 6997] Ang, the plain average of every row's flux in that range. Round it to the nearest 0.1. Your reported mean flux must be 29.9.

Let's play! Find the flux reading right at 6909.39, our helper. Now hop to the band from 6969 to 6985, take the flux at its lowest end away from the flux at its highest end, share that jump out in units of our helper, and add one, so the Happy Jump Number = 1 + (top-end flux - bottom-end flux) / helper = 1.00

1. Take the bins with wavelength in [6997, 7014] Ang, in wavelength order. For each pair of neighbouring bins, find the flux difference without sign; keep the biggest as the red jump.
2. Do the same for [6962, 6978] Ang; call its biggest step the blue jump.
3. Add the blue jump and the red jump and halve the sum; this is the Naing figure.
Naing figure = 1.2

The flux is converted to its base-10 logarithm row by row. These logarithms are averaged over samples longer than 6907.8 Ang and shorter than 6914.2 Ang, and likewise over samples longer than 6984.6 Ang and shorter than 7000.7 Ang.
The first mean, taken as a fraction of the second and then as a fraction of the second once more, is 0.79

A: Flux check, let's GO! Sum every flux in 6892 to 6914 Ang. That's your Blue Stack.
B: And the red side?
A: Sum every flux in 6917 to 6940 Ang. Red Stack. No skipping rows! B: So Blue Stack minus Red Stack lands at 30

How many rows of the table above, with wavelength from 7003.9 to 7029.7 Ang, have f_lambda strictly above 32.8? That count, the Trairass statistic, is 0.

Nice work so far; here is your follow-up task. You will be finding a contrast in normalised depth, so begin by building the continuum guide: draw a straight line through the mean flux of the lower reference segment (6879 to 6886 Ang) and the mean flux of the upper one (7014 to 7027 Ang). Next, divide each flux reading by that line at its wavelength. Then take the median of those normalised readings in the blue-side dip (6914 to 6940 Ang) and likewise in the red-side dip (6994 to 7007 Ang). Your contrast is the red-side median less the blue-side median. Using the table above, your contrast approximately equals -0.10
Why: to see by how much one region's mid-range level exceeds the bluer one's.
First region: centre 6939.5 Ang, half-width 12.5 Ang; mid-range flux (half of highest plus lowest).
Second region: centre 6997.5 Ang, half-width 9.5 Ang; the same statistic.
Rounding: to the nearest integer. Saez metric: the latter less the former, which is -6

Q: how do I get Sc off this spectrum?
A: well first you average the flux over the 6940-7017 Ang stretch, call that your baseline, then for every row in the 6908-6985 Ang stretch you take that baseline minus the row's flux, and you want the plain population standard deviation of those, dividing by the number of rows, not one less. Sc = 2.9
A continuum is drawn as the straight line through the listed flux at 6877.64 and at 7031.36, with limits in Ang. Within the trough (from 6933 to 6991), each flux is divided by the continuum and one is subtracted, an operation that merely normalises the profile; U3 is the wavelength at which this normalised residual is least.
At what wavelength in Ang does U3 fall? 6989.39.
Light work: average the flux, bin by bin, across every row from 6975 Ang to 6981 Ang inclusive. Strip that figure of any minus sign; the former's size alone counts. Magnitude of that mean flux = 28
